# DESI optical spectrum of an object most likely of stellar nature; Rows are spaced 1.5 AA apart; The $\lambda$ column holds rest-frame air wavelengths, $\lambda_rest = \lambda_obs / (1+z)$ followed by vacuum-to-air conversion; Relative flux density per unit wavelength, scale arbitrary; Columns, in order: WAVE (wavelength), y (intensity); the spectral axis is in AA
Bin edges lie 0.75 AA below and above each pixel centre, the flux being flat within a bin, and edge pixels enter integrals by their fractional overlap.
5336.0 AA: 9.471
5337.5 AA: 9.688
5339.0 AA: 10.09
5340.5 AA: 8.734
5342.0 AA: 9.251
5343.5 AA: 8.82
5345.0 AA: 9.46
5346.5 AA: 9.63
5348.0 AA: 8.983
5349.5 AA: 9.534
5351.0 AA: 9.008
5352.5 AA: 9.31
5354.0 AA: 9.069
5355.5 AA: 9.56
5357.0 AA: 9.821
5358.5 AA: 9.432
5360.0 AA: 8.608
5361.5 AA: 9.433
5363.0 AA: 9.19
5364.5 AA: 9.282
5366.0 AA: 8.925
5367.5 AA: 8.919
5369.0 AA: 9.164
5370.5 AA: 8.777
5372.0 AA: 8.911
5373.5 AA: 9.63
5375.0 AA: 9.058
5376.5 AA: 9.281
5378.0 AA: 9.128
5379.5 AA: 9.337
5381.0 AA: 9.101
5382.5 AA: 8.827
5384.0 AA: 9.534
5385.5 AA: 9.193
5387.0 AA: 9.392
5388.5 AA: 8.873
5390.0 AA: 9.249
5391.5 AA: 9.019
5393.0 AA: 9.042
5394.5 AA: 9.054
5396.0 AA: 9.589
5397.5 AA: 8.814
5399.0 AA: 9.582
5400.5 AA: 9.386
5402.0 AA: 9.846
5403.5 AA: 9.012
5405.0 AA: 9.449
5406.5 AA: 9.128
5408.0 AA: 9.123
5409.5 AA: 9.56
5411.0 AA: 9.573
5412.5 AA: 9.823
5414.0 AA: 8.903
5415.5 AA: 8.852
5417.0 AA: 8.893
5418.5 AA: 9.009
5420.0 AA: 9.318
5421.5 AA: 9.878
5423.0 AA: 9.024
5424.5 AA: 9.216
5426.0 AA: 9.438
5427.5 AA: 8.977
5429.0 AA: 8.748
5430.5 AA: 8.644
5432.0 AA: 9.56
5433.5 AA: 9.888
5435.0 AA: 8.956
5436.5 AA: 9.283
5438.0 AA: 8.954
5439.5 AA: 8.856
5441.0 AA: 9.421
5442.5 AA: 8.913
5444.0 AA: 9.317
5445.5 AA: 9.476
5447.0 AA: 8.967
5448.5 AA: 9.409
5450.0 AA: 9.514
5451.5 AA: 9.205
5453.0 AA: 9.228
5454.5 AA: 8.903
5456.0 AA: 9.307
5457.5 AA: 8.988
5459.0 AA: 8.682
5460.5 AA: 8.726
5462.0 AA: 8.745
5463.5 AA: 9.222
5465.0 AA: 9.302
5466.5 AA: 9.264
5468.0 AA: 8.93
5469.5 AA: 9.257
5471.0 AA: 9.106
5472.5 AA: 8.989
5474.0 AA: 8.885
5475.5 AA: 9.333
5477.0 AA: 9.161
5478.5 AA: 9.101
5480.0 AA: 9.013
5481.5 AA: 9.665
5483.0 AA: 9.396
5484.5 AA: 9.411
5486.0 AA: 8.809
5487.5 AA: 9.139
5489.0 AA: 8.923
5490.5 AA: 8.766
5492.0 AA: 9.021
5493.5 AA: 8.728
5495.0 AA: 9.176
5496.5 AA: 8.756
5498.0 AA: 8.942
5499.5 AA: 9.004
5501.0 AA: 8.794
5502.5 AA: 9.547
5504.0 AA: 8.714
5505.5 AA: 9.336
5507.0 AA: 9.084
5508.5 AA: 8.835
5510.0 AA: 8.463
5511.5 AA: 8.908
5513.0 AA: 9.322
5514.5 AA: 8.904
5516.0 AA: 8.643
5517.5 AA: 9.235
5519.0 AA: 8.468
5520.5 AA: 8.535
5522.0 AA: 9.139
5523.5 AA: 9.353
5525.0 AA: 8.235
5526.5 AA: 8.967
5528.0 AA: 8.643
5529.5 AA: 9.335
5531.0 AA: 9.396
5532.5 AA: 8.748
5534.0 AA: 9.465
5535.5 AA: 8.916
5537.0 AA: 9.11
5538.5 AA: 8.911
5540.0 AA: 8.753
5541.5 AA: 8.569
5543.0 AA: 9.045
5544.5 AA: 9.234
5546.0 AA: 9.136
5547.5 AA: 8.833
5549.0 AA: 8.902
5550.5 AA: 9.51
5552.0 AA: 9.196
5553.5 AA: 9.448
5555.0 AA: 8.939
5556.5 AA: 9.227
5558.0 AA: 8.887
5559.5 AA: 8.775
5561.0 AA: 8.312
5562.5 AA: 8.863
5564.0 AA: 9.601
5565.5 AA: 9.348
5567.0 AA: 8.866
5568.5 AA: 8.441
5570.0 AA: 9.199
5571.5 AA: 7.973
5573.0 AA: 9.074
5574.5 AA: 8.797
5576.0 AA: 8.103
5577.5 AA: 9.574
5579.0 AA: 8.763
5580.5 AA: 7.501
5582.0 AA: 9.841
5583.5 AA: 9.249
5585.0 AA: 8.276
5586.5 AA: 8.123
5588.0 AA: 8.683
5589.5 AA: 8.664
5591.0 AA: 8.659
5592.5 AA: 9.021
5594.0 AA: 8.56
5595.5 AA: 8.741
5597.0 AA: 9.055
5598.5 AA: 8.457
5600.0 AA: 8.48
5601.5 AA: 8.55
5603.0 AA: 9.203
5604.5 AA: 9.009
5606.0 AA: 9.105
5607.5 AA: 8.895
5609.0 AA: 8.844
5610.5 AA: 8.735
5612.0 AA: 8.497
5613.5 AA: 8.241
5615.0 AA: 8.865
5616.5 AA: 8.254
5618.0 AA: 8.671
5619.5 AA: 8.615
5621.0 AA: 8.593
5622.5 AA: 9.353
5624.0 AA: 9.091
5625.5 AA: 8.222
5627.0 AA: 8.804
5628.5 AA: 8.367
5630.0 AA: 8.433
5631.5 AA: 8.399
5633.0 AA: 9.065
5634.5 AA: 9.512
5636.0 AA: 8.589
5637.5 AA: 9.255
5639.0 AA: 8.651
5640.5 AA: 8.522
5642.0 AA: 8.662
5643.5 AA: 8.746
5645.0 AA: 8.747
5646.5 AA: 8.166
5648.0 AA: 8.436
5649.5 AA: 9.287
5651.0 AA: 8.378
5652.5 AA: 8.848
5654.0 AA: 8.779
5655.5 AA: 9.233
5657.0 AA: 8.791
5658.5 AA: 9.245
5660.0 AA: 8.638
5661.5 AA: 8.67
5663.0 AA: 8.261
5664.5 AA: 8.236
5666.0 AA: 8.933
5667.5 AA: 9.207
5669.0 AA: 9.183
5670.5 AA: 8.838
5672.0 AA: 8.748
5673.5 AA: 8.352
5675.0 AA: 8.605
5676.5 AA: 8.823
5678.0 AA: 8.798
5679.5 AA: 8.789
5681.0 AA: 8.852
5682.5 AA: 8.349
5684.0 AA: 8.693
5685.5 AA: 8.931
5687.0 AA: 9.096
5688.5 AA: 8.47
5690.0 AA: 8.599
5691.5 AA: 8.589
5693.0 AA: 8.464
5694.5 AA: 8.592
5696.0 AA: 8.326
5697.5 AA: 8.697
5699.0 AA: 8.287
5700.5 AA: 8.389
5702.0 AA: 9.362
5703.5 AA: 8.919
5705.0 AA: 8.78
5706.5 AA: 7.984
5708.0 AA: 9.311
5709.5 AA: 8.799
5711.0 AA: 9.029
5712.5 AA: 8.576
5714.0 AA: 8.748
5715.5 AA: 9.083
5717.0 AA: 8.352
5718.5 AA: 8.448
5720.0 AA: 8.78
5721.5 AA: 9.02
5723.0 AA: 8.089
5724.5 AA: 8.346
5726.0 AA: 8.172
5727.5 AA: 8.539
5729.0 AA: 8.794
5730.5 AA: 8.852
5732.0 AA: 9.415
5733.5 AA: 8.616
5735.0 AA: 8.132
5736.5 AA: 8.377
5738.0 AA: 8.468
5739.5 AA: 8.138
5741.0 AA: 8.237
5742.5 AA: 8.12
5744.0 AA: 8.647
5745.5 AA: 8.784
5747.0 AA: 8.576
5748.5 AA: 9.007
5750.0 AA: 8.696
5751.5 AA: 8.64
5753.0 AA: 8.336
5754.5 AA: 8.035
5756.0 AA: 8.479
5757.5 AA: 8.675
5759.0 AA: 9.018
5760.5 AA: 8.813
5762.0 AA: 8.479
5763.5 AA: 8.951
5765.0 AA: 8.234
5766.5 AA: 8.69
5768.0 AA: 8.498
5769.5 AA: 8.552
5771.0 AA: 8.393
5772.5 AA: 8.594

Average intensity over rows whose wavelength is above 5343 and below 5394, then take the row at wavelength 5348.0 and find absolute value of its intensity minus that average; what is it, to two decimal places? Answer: 0.21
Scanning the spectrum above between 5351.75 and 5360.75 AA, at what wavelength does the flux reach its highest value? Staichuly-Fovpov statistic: 5357.0 AA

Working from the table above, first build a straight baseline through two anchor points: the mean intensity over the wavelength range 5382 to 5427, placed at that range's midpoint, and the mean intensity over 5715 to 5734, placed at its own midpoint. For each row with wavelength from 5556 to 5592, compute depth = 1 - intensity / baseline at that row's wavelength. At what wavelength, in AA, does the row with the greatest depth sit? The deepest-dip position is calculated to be 5580.5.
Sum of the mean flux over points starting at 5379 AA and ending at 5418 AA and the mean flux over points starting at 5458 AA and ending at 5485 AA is 18.4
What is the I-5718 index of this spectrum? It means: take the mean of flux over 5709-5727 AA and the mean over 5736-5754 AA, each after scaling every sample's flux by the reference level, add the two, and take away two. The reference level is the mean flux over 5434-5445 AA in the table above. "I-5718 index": -0.12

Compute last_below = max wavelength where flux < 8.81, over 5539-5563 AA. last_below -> 5561.0 AA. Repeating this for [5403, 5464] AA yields 5462.0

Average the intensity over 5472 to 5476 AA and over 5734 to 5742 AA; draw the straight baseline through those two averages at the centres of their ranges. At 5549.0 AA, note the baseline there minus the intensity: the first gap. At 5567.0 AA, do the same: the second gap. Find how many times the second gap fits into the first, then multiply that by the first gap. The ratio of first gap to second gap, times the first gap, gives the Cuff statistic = -0.05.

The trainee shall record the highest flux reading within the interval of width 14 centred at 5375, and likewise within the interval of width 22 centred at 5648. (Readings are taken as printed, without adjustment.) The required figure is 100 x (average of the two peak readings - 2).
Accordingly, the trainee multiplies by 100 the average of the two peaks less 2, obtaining 746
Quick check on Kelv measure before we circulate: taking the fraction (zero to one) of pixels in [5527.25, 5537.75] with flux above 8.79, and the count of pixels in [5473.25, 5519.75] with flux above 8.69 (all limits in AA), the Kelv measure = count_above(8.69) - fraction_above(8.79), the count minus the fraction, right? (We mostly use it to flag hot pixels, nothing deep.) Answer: 27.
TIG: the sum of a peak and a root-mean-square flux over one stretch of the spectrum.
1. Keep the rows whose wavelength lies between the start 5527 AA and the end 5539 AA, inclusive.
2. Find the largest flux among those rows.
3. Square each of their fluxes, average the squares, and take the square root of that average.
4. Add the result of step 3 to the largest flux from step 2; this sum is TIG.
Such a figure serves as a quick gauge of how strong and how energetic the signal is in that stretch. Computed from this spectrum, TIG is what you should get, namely 18.5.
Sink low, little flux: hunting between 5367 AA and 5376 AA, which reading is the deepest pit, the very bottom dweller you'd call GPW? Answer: 8.777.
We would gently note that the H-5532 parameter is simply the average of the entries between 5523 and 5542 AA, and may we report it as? 8.95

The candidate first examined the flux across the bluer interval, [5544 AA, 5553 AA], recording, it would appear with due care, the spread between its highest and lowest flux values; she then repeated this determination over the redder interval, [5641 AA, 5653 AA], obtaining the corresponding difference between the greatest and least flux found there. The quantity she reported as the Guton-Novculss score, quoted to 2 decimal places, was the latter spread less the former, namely 0.44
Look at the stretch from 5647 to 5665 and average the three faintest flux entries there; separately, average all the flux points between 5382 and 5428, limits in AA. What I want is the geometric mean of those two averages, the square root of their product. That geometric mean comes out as 8.76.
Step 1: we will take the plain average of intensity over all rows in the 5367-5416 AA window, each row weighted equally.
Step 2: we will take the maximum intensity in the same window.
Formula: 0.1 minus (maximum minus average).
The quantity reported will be -0.53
